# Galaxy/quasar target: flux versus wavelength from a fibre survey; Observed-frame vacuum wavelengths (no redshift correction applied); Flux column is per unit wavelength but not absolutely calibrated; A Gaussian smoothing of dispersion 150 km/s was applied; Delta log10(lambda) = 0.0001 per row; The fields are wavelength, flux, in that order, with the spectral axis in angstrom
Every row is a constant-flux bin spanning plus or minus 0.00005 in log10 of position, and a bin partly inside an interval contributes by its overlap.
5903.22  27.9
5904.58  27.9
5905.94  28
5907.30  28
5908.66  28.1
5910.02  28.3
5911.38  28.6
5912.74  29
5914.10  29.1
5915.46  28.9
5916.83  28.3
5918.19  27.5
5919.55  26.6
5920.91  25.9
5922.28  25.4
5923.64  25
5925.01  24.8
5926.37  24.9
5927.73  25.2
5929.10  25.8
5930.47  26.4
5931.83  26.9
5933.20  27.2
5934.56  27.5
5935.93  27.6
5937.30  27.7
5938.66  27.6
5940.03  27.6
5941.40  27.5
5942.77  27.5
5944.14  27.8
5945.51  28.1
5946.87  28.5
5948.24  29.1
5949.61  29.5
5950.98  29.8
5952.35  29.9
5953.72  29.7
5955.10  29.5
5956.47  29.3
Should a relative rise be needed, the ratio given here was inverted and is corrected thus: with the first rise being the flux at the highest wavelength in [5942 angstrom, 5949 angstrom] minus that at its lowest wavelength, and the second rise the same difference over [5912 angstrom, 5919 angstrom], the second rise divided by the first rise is -1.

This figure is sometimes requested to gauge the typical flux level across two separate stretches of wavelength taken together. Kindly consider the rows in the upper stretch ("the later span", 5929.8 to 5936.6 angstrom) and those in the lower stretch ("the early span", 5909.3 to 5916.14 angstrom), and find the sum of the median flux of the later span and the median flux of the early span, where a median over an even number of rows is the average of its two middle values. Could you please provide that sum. 56.1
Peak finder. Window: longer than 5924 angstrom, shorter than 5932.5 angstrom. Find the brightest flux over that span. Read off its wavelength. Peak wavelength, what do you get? 5931.83 angstrom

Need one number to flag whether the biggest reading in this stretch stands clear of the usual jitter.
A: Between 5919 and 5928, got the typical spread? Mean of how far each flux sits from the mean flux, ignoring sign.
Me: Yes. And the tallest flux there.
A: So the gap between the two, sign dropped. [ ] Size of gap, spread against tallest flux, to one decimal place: 26.1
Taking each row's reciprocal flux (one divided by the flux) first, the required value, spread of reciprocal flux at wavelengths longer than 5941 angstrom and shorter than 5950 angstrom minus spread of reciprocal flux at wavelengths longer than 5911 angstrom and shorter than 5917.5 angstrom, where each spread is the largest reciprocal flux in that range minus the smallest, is 0.0015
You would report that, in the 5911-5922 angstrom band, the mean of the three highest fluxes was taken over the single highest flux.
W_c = 0.997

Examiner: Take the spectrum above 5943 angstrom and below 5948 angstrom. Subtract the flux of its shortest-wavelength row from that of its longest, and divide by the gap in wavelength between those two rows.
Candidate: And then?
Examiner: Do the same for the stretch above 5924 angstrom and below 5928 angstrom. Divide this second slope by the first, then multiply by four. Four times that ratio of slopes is 2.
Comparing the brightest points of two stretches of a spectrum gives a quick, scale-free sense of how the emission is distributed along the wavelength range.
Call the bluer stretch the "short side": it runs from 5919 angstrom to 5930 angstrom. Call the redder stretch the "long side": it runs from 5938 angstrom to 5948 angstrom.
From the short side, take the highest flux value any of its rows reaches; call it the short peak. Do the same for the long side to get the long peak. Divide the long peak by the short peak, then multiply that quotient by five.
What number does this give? 5.36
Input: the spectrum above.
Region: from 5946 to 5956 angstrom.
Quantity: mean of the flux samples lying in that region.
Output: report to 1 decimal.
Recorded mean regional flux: 29.4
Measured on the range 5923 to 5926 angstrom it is 24.9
